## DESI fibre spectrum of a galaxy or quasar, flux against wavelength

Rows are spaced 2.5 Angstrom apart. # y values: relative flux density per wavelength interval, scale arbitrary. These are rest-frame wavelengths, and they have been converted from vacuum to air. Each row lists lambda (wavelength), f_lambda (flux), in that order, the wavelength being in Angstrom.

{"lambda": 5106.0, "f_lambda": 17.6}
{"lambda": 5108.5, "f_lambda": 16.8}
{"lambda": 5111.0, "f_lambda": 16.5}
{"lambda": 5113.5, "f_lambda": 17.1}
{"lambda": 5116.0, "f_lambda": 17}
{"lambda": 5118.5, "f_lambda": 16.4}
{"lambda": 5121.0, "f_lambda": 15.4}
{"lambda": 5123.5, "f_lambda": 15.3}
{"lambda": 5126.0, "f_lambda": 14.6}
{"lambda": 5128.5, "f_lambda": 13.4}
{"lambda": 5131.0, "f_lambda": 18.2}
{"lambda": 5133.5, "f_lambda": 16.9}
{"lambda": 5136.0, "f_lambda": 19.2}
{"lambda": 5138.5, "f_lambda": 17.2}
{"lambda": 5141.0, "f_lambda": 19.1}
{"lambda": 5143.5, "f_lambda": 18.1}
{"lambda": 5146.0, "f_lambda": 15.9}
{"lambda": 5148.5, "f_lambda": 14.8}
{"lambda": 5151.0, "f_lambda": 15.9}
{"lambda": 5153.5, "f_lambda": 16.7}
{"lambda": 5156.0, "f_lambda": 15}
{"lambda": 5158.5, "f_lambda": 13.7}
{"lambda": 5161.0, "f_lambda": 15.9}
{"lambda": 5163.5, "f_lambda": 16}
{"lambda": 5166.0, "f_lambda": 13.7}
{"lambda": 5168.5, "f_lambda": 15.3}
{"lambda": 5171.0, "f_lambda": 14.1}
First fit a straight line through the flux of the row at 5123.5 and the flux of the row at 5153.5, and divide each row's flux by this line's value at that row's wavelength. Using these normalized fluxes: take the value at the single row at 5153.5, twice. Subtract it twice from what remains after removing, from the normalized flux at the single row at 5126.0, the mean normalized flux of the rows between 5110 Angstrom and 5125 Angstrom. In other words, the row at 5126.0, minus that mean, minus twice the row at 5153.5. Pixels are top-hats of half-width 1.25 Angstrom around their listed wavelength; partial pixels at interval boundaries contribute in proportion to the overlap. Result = -2.14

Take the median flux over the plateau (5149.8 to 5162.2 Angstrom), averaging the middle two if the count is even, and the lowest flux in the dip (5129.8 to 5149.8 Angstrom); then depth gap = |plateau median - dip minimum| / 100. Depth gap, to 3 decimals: 0.011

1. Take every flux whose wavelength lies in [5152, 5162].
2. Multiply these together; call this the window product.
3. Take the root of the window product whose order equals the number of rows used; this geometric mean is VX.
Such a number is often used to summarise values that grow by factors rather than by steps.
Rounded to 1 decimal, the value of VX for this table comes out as 15.3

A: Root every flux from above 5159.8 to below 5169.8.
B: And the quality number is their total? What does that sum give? 15.6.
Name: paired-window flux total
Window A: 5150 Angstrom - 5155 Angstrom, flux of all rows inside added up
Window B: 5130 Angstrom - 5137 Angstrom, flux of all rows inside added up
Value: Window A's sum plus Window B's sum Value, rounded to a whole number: 87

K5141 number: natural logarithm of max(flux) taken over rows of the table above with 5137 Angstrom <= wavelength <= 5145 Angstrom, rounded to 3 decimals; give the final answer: 2.950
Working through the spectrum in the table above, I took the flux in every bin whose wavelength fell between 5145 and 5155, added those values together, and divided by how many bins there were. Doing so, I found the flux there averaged 15.8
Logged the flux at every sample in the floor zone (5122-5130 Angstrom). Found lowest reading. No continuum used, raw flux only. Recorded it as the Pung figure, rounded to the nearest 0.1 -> 13.4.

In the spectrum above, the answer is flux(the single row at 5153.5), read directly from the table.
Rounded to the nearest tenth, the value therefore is 16.7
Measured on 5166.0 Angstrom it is 13.7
